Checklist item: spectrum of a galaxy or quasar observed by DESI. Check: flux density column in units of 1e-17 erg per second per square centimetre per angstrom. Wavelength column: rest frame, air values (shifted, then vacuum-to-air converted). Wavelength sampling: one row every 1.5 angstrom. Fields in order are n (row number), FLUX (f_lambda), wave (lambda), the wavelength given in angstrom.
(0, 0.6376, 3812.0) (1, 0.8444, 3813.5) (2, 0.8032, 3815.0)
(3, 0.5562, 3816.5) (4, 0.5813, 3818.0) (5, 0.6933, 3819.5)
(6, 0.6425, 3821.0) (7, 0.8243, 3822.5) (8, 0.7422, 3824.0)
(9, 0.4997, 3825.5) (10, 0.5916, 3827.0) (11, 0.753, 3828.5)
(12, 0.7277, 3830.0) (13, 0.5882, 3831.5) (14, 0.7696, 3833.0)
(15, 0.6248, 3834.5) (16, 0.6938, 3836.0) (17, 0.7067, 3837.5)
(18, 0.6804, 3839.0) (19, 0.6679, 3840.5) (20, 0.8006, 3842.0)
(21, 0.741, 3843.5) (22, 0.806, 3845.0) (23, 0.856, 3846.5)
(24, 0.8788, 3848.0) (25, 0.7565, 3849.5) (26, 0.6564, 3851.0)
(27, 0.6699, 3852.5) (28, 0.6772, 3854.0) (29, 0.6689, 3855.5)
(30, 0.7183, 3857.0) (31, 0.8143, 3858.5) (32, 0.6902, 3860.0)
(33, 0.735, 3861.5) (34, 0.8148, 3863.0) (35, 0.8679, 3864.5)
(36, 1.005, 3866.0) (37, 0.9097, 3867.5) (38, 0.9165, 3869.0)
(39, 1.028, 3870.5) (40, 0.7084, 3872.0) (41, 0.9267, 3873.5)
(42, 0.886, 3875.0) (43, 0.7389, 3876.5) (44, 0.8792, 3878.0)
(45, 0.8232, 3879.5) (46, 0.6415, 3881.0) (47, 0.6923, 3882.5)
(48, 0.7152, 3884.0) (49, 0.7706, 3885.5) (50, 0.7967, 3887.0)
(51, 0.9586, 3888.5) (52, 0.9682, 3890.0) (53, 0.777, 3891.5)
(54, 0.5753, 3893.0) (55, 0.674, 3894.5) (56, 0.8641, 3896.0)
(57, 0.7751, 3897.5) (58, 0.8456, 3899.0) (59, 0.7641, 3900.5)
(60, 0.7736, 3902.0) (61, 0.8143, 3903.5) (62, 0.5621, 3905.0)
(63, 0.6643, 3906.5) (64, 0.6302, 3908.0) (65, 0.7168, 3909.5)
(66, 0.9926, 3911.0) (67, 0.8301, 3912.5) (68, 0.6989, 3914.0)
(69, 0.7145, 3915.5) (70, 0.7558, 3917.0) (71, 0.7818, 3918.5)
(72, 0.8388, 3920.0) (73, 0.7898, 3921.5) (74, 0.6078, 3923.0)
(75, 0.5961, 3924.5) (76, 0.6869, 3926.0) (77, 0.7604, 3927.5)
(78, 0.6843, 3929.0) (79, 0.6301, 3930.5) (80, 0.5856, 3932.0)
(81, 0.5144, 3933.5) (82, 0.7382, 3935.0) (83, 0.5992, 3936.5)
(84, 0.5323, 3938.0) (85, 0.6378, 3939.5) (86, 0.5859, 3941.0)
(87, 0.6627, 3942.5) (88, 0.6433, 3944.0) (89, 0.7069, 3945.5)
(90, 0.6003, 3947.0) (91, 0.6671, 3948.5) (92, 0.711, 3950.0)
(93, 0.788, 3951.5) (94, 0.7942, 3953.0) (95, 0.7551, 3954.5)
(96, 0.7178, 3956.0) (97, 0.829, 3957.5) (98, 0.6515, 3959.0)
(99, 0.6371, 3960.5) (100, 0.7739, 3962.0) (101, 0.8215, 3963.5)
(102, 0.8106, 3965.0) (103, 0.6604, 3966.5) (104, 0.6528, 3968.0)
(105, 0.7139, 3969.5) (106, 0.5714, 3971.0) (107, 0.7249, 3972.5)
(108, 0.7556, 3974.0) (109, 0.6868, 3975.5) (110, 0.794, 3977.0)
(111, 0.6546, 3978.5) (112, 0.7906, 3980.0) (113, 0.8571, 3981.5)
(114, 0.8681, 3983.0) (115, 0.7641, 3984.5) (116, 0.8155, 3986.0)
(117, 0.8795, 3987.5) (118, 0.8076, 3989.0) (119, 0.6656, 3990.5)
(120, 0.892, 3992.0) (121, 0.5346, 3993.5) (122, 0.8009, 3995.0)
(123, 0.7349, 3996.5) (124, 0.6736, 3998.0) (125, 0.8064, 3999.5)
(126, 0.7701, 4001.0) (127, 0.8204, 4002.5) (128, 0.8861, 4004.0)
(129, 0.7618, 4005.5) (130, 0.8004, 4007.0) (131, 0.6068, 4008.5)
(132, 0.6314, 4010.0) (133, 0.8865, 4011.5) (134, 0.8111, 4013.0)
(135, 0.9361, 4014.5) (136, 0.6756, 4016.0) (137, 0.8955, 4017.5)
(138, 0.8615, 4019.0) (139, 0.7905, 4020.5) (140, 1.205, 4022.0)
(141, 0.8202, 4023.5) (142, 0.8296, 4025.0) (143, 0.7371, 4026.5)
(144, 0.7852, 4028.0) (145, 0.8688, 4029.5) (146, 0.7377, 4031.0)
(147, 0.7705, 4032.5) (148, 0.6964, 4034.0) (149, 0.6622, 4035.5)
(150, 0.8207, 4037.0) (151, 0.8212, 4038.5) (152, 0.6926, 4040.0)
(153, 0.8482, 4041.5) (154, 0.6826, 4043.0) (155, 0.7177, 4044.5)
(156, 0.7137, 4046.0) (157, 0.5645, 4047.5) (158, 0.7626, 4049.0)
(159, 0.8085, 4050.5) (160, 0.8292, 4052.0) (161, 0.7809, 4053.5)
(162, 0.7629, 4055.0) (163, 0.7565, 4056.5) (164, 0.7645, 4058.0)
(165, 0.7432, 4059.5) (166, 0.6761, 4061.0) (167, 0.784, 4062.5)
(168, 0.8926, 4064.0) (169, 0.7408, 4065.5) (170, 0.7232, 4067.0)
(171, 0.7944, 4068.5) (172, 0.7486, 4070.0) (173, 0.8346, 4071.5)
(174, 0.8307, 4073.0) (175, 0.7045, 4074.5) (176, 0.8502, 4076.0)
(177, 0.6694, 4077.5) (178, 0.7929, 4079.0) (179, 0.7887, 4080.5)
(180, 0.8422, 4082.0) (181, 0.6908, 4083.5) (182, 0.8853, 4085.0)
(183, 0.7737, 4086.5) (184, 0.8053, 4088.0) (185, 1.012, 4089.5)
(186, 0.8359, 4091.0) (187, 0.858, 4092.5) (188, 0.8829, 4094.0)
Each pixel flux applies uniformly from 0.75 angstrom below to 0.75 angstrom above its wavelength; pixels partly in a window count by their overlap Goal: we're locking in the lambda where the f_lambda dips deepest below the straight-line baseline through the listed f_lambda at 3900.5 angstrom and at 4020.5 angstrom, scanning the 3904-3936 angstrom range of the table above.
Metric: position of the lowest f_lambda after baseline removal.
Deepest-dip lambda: 3933.5 angstrom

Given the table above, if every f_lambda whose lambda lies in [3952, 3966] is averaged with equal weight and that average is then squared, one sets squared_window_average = 0.57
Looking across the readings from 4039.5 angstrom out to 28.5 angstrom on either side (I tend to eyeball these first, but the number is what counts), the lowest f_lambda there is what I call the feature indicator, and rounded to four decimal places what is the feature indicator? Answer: 0.5645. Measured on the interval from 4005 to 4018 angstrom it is 0.6068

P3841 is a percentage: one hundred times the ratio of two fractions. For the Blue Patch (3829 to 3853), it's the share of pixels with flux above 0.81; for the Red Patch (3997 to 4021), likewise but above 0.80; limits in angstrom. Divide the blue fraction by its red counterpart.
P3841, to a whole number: 22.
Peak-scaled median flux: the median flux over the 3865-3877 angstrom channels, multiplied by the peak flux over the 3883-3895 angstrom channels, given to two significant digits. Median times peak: 0.88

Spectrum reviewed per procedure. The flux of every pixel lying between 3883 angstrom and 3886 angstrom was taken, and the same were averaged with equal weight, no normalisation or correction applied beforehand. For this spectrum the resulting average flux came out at 0.74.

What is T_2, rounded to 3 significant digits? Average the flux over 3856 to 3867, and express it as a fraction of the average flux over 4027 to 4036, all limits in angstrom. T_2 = 1.07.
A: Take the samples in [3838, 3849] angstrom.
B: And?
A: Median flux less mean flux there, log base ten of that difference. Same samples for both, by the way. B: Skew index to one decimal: -1.6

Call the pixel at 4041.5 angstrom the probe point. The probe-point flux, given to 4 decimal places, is 0.8482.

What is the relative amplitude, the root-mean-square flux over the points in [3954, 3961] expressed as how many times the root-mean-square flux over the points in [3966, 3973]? 1.08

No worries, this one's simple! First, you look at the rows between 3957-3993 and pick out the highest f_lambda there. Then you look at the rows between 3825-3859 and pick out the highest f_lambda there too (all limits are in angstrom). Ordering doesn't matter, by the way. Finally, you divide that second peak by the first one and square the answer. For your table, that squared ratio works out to 1.0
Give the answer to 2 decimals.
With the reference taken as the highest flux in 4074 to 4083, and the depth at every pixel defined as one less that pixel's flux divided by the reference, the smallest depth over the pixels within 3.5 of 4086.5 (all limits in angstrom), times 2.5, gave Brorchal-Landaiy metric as -0.48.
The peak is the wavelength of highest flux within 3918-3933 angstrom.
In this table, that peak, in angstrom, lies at 3920.0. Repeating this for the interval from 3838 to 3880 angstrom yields 3870.5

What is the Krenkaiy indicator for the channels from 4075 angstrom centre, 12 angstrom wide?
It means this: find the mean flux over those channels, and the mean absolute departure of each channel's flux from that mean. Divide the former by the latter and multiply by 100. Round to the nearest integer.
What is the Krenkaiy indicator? 1482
